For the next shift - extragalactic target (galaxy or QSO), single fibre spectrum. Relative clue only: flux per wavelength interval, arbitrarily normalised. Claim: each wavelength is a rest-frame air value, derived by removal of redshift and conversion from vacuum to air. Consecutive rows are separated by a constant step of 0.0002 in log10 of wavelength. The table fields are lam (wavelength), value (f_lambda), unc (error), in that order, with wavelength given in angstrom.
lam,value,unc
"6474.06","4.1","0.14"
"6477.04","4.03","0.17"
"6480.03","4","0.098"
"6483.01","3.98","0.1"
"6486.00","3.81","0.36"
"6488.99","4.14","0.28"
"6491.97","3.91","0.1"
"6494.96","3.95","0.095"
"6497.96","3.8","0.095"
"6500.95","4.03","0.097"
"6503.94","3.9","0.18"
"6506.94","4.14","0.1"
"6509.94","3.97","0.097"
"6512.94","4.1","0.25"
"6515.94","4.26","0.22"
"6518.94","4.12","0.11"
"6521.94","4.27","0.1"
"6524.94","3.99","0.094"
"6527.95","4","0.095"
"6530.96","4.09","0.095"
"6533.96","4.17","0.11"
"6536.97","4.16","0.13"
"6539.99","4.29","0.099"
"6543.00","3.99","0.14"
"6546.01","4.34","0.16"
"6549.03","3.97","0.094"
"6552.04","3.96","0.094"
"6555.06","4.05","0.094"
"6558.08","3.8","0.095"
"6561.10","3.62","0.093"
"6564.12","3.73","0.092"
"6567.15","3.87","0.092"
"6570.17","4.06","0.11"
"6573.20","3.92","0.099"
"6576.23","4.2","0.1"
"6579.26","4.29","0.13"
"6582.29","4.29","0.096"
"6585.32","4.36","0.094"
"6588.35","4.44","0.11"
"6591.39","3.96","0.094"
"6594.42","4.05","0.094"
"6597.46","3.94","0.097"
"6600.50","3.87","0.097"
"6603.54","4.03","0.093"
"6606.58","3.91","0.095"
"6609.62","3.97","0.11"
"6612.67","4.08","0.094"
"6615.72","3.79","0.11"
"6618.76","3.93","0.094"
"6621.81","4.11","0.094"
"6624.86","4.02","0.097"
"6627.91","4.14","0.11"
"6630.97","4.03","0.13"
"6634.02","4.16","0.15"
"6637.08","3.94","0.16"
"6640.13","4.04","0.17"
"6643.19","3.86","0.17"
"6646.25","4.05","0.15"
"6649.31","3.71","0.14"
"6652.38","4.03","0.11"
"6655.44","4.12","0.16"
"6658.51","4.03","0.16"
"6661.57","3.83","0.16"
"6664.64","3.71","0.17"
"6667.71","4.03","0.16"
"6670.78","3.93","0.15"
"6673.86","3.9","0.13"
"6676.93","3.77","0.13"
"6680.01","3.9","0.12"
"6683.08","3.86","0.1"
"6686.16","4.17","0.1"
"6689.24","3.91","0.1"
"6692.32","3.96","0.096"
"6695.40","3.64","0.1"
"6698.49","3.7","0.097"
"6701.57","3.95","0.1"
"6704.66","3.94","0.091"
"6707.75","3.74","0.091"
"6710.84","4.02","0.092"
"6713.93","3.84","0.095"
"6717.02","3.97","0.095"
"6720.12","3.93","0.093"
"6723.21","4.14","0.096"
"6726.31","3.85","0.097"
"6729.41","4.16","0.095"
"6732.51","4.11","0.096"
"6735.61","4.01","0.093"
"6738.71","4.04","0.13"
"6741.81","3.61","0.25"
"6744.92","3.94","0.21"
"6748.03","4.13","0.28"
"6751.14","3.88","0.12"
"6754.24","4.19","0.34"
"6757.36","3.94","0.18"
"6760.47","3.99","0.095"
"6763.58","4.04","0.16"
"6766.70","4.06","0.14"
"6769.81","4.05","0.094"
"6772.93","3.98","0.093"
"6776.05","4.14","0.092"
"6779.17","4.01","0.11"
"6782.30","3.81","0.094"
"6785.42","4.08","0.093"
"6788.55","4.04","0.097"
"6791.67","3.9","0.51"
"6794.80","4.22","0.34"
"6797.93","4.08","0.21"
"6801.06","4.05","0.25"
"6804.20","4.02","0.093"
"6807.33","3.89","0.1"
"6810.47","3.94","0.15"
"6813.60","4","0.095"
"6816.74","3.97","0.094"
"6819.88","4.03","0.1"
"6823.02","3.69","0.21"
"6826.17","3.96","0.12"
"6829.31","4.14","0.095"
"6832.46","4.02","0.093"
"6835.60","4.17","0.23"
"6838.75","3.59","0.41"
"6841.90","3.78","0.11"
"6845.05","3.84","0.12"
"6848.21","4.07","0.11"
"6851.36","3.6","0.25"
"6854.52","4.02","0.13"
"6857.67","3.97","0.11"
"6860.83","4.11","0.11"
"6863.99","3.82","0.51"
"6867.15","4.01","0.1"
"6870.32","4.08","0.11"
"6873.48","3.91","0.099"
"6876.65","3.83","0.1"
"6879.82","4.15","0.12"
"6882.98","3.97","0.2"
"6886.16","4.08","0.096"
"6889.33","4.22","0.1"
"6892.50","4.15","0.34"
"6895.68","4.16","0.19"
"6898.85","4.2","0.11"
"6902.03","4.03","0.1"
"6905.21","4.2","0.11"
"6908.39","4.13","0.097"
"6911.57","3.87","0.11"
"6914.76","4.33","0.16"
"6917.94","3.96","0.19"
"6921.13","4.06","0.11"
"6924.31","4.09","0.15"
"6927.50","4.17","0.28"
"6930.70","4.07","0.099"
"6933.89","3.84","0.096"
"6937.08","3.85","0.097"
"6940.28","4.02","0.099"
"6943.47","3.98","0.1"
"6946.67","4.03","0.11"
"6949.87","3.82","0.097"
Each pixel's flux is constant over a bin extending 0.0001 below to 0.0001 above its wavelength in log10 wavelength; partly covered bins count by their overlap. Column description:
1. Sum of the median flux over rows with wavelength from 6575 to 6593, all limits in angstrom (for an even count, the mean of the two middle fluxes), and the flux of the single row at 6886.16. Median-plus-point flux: 8.37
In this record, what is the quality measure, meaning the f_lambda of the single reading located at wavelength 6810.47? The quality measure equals 3.94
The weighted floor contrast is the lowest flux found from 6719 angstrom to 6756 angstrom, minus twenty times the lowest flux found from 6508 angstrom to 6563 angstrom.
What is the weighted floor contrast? -68.79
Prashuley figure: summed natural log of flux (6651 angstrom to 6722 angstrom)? 31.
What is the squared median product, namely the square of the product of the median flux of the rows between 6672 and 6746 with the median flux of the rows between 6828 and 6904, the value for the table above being 251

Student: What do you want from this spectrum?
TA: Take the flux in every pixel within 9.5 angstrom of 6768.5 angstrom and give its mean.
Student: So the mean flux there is 4.04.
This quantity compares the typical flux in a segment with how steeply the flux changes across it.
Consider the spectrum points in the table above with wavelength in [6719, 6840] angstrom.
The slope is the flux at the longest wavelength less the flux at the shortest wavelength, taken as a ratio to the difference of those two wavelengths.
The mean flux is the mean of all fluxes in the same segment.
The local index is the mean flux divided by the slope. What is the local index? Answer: -1394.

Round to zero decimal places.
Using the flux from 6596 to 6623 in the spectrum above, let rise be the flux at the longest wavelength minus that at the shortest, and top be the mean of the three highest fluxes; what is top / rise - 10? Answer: 14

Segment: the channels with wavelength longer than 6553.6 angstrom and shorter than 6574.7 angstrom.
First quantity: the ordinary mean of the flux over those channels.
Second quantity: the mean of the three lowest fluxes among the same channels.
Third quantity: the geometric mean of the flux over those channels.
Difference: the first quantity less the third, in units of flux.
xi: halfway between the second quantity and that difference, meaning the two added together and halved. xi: 1.86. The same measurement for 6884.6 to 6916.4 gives 2.00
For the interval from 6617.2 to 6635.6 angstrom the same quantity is 2.00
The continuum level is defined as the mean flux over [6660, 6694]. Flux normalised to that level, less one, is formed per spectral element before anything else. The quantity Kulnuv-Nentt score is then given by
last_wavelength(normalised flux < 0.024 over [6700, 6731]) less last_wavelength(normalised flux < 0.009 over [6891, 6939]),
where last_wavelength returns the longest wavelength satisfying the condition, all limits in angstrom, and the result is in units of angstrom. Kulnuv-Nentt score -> -210.8 angstrom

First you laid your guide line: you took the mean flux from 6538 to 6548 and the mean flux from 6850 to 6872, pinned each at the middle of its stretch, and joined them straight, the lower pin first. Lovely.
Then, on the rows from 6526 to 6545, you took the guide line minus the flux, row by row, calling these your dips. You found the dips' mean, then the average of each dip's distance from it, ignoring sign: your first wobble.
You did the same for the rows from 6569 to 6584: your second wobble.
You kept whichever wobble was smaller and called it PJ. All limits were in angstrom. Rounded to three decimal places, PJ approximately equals 0.091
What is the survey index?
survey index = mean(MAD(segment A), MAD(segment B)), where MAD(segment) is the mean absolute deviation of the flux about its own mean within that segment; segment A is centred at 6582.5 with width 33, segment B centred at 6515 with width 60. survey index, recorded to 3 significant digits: 0.146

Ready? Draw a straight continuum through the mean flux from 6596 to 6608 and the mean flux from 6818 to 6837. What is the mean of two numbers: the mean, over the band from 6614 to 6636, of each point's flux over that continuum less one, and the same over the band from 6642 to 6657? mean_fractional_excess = 0.011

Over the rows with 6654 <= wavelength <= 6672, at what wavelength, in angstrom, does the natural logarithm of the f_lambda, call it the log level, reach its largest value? 6655.44 angstrom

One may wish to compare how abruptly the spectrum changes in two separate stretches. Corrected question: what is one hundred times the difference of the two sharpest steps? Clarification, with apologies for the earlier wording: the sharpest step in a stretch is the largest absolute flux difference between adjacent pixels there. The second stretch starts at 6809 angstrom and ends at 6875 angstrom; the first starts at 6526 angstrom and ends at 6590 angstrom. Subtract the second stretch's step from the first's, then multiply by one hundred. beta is -21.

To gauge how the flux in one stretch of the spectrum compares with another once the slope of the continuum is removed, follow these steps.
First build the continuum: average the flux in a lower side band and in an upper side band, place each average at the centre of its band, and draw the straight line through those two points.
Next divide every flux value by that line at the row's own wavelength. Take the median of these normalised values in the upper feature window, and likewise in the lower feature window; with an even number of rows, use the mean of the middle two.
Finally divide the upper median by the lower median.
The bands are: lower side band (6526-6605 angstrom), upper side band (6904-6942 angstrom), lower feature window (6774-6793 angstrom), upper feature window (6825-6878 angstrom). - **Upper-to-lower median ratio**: 0.99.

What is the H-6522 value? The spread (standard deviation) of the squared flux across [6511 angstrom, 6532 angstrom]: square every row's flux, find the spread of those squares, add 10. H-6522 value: 10.9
